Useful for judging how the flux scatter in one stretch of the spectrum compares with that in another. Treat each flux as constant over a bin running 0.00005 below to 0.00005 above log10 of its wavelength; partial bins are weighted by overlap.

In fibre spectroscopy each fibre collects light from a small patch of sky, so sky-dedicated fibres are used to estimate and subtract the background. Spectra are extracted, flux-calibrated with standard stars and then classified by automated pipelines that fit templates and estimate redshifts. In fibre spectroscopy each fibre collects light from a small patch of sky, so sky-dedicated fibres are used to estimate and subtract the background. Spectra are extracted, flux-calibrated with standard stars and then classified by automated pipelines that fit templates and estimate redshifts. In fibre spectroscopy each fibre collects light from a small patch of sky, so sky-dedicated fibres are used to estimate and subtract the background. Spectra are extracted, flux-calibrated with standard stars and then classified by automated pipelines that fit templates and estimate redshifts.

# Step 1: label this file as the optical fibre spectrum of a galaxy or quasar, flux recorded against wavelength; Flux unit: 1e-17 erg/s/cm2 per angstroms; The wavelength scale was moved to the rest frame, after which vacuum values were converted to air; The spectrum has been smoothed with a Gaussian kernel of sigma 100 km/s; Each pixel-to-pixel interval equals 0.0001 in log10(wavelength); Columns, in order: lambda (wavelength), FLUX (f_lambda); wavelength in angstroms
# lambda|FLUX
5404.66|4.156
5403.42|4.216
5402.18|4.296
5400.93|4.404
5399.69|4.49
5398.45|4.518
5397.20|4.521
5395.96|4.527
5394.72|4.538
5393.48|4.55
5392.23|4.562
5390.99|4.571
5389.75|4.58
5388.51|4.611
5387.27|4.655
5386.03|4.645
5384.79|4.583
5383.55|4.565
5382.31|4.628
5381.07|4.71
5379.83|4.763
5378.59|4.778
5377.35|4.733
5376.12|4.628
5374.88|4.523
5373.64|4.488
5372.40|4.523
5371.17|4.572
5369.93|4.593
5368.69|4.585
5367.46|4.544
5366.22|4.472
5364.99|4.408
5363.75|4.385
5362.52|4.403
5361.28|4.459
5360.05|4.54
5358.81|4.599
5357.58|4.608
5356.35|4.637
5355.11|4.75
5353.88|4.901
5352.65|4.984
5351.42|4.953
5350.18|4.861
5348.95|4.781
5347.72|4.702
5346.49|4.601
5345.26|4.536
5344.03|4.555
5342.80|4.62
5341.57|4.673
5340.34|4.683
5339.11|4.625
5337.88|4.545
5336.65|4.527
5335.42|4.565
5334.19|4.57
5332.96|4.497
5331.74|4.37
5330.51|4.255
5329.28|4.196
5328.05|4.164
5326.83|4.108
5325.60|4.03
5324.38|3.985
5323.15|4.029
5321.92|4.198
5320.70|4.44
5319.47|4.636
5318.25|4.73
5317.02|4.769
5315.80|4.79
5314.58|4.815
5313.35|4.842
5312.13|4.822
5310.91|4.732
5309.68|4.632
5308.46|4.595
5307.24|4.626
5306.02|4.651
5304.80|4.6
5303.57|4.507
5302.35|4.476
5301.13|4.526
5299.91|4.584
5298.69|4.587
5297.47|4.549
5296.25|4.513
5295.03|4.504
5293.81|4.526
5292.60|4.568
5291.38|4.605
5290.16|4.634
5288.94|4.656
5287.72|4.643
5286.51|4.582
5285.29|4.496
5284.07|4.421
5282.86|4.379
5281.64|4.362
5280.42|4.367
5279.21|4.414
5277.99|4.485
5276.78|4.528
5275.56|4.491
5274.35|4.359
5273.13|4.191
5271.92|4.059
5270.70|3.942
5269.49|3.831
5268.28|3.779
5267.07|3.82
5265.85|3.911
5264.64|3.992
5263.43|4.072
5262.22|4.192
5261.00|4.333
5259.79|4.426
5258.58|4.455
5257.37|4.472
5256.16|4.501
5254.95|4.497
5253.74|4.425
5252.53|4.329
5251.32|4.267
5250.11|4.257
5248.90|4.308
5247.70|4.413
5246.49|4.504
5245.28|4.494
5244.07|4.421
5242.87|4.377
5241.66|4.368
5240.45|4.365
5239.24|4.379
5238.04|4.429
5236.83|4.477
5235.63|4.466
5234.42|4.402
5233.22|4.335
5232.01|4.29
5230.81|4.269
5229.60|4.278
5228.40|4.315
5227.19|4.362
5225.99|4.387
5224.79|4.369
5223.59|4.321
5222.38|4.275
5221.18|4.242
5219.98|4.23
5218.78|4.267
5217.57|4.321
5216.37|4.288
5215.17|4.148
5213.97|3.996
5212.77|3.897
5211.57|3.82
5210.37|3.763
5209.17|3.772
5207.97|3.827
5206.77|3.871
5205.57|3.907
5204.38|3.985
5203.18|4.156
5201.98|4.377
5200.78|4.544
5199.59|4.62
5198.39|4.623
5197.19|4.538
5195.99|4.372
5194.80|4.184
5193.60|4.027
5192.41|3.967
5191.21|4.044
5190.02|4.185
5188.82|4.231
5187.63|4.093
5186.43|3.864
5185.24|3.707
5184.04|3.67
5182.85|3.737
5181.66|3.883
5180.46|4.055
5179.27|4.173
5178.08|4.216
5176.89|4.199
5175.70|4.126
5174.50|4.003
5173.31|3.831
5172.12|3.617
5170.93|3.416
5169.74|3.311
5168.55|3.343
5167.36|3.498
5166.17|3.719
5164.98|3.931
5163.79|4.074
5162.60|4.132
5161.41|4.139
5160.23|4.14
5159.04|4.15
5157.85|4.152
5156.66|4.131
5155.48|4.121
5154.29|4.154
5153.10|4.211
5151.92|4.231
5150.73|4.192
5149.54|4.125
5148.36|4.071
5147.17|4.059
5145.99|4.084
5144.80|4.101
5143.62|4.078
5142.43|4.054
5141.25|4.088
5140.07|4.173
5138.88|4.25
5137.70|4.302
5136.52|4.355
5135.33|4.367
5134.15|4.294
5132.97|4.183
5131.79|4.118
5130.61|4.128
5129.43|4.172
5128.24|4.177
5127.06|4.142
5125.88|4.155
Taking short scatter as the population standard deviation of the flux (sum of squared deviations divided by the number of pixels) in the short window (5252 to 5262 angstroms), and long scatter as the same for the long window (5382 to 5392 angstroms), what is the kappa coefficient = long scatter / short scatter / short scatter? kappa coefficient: 8.3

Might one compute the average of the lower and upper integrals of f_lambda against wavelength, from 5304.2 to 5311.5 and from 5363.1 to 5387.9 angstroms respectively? 74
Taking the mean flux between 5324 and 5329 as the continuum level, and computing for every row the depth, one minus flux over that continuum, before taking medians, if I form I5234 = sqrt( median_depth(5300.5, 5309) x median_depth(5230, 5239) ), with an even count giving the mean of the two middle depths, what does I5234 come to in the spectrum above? 0.10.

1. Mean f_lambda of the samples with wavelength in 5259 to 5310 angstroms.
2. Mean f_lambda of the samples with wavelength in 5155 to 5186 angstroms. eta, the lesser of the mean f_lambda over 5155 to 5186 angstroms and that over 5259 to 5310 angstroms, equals 3.90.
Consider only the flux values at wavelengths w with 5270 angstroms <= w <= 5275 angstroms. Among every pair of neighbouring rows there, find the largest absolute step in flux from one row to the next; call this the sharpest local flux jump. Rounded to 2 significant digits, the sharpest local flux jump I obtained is 0.17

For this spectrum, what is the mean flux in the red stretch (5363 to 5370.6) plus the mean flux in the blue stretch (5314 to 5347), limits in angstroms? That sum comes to 8.96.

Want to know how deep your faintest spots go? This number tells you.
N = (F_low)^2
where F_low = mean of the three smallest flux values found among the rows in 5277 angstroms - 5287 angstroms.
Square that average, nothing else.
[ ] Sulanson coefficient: 19.1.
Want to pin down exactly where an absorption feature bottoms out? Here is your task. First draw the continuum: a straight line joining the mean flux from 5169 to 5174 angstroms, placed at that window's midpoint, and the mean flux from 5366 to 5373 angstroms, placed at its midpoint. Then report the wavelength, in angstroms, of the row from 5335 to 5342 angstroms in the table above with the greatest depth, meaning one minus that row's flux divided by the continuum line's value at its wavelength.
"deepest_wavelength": 5336.65 angstroms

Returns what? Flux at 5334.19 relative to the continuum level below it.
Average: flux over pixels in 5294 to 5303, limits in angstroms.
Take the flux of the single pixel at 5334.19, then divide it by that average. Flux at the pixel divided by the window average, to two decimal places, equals 1.01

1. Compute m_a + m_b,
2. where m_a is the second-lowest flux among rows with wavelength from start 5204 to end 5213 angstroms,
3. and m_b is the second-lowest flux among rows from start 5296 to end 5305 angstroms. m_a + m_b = 8.28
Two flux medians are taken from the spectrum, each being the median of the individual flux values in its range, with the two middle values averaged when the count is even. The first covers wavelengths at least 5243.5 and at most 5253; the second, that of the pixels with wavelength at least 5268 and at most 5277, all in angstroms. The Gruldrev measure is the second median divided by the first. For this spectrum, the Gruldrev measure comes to 0.94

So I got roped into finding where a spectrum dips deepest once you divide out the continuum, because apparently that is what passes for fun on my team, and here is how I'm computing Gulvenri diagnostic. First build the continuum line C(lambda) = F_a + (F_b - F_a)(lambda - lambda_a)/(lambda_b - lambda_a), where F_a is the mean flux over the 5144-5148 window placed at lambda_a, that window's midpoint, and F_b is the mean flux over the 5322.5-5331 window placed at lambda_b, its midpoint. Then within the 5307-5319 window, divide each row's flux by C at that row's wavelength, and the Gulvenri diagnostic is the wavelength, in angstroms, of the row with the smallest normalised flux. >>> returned 5308.46 angstroms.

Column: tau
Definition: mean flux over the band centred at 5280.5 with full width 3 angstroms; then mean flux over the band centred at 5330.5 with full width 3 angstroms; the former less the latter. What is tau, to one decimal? 0.1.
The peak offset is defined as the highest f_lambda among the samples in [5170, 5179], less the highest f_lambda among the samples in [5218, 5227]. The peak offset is -0.17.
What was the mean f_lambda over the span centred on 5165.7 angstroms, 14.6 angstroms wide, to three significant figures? 3.79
